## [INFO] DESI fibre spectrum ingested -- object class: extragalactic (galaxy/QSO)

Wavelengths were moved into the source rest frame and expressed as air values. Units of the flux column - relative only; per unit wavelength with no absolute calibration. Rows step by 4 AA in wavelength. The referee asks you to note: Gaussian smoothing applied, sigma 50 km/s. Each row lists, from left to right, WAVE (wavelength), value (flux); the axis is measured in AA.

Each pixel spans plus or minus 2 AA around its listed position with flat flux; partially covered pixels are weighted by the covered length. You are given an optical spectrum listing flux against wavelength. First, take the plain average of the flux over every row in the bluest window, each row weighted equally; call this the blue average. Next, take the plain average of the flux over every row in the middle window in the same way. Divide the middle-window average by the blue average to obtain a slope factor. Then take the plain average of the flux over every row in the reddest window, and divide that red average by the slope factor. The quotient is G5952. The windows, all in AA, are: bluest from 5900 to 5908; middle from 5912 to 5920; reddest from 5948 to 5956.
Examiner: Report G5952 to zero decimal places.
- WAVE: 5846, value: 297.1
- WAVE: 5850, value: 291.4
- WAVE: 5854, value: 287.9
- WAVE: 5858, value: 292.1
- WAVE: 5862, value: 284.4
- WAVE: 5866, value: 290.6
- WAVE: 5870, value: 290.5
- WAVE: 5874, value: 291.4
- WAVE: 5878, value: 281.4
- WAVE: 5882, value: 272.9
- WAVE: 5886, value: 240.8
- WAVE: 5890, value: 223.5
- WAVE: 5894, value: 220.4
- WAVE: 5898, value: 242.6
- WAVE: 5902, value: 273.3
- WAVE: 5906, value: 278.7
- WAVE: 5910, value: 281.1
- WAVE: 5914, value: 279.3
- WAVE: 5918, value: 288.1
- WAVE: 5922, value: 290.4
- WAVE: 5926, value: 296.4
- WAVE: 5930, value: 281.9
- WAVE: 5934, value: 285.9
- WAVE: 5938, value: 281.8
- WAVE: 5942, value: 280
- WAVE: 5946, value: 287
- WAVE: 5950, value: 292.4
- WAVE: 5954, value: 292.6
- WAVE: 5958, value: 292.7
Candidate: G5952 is 285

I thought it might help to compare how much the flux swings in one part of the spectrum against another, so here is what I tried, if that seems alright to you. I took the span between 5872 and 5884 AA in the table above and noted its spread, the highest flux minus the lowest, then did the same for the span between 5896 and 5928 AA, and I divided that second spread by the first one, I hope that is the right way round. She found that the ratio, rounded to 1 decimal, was 2.9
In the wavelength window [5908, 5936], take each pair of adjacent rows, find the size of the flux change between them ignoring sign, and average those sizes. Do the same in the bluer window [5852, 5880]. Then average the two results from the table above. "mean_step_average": 6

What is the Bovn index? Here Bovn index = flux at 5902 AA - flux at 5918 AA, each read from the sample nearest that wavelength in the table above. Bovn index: -15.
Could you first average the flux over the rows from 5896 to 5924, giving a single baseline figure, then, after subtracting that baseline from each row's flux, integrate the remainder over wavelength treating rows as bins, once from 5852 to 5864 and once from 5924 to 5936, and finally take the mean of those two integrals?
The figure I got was 143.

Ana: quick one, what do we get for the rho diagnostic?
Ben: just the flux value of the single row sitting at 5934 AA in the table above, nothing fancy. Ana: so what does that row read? 285.9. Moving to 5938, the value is 281.8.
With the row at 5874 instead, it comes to 291.4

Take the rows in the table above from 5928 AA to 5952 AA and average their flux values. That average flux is 285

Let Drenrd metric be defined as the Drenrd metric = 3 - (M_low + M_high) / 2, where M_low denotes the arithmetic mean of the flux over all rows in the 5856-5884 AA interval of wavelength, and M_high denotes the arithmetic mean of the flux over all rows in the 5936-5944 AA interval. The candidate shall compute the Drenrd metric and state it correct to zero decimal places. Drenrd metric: -281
